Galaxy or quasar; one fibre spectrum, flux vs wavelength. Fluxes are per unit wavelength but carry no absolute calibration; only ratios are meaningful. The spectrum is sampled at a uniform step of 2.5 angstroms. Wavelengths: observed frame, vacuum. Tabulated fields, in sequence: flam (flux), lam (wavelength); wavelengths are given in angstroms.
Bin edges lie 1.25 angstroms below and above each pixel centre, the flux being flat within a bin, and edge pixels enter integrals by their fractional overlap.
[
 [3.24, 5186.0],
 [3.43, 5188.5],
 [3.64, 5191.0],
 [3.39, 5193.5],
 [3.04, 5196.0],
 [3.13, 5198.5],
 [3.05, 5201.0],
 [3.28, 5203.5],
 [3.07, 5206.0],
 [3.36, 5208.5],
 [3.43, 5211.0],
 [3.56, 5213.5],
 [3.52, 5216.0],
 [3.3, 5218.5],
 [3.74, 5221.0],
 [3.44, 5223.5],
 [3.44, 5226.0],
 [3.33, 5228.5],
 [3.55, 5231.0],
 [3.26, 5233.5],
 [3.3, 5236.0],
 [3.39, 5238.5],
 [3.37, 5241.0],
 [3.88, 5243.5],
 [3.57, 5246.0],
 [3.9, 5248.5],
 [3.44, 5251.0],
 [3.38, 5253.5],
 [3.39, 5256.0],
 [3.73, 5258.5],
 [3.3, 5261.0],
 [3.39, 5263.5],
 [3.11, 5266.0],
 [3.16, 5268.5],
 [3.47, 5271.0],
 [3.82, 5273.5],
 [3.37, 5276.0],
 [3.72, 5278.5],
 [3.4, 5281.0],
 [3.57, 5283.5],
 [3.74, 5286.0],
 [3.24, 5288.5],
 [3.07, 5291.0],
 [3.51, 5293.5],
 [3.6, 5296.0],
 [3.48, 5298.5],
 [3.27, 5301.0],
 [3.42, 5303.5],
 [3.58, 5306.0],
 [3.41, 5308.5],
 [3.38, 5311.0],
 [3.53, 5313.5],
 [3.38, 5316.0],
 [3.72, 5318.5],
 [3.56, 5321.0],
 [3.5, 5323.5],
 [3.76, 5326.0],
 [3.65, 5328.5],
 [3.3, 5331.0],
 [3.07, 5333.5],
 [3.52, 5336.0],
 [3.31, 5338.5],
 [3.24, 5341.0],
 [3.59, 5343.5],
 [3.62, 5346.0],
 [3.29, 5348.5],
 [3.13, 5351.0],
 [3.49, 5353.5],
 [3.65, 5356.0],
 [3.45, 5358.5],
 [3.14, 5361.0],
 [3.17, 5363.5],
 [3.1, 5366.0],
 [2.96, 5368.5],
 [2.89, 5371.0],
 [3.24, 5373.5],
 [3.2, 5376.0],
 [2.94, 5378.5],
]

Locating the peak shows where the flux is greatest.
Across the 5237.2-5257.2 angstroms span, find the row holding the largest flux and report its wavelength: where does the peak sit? 5248.5 angstroms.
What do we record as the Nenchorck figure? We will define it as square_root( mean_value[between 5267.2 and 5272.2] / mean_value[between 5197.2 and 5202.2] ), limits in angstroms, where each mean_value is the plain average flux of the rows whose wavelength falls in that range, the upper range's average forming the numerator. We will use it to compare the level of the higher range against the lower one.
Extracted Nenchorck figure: 1.04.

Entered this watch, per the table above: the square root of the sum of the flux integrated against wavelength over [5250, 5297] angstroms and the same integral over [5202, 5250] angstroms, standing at 18.1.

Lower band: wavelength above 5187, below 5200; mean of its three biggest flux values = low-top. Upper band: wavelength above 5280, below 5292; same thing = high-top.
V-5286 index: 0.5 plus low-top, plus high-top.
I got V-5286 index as 7.56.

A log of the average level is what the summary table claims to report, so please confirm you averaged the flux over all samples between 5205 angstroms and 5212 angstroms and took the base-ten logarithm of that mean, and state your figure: 0.517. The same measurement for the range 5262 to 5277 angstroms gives 0.530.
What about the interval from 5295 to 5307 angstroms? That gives 0.540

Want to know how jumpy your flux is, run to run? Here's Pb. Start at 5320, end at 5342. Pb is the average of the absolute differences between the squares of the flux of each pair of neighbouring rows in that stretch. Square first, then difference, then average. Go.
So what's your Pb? 1.49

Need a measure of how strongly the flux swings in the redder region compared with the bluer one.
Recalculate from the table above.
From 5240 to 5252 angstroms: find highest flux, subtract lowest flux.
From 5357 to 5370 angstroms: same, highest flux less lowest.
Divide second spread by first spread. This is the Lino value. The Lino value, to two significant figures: 0.92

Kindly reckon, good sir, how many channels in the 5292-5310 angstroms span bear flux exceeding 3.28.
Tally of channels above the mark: 6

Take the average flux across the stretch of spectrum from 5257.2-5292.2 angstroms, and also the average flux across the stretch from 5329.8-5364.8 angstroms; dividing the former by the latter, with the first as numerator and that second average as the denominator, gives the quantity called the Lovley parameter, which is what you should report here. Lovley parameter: 1.02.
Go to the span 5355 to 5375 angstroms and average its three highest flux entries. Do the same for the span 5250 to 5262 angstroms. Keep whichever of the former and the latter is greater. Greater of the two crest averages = 3.52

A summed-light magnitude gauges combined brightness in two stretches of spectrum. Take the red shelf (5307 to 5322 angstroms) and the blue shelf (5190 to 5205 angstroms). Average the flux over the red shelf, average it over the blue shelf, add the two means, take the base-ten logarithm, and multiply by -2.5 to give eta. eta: -2.07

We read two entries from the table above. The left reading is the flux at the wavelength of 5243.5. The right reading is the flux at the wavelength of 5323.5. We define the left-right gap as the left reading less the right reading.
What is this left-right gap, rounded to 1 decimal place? 0.4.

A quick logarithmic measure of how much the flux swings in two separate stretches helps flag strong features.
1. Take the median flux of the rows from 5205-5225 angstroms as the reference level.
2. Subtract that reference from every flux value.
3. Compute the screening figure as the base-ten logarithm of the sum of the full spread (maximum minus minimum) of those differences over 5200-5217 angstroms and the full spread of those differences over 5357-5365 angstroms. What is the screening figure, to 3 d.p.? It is -0.086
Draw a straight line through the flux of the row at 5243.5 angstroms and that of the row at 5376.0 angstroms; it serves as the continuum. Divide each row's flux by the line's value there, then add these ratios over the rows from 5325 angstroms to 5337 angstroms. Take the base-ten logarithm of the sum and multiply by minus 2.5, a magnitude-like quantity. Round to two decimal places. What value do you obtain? -1.76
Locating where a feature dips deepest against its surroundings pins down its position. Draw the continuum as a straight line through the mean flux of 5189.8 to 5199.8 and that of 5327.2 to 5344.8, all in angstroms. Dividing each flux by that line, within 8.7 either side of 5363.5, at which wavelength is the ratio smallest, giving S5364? 5371.0 angstroms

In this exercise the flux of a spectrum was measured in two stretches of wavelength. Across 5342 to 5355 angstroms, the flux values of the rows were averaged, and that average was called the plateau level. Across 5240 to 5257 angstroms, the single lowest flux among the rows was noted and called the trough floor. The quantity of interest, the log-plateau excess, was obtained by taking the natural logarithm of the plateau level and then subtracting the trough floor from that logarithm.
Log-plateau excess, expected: -2.14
